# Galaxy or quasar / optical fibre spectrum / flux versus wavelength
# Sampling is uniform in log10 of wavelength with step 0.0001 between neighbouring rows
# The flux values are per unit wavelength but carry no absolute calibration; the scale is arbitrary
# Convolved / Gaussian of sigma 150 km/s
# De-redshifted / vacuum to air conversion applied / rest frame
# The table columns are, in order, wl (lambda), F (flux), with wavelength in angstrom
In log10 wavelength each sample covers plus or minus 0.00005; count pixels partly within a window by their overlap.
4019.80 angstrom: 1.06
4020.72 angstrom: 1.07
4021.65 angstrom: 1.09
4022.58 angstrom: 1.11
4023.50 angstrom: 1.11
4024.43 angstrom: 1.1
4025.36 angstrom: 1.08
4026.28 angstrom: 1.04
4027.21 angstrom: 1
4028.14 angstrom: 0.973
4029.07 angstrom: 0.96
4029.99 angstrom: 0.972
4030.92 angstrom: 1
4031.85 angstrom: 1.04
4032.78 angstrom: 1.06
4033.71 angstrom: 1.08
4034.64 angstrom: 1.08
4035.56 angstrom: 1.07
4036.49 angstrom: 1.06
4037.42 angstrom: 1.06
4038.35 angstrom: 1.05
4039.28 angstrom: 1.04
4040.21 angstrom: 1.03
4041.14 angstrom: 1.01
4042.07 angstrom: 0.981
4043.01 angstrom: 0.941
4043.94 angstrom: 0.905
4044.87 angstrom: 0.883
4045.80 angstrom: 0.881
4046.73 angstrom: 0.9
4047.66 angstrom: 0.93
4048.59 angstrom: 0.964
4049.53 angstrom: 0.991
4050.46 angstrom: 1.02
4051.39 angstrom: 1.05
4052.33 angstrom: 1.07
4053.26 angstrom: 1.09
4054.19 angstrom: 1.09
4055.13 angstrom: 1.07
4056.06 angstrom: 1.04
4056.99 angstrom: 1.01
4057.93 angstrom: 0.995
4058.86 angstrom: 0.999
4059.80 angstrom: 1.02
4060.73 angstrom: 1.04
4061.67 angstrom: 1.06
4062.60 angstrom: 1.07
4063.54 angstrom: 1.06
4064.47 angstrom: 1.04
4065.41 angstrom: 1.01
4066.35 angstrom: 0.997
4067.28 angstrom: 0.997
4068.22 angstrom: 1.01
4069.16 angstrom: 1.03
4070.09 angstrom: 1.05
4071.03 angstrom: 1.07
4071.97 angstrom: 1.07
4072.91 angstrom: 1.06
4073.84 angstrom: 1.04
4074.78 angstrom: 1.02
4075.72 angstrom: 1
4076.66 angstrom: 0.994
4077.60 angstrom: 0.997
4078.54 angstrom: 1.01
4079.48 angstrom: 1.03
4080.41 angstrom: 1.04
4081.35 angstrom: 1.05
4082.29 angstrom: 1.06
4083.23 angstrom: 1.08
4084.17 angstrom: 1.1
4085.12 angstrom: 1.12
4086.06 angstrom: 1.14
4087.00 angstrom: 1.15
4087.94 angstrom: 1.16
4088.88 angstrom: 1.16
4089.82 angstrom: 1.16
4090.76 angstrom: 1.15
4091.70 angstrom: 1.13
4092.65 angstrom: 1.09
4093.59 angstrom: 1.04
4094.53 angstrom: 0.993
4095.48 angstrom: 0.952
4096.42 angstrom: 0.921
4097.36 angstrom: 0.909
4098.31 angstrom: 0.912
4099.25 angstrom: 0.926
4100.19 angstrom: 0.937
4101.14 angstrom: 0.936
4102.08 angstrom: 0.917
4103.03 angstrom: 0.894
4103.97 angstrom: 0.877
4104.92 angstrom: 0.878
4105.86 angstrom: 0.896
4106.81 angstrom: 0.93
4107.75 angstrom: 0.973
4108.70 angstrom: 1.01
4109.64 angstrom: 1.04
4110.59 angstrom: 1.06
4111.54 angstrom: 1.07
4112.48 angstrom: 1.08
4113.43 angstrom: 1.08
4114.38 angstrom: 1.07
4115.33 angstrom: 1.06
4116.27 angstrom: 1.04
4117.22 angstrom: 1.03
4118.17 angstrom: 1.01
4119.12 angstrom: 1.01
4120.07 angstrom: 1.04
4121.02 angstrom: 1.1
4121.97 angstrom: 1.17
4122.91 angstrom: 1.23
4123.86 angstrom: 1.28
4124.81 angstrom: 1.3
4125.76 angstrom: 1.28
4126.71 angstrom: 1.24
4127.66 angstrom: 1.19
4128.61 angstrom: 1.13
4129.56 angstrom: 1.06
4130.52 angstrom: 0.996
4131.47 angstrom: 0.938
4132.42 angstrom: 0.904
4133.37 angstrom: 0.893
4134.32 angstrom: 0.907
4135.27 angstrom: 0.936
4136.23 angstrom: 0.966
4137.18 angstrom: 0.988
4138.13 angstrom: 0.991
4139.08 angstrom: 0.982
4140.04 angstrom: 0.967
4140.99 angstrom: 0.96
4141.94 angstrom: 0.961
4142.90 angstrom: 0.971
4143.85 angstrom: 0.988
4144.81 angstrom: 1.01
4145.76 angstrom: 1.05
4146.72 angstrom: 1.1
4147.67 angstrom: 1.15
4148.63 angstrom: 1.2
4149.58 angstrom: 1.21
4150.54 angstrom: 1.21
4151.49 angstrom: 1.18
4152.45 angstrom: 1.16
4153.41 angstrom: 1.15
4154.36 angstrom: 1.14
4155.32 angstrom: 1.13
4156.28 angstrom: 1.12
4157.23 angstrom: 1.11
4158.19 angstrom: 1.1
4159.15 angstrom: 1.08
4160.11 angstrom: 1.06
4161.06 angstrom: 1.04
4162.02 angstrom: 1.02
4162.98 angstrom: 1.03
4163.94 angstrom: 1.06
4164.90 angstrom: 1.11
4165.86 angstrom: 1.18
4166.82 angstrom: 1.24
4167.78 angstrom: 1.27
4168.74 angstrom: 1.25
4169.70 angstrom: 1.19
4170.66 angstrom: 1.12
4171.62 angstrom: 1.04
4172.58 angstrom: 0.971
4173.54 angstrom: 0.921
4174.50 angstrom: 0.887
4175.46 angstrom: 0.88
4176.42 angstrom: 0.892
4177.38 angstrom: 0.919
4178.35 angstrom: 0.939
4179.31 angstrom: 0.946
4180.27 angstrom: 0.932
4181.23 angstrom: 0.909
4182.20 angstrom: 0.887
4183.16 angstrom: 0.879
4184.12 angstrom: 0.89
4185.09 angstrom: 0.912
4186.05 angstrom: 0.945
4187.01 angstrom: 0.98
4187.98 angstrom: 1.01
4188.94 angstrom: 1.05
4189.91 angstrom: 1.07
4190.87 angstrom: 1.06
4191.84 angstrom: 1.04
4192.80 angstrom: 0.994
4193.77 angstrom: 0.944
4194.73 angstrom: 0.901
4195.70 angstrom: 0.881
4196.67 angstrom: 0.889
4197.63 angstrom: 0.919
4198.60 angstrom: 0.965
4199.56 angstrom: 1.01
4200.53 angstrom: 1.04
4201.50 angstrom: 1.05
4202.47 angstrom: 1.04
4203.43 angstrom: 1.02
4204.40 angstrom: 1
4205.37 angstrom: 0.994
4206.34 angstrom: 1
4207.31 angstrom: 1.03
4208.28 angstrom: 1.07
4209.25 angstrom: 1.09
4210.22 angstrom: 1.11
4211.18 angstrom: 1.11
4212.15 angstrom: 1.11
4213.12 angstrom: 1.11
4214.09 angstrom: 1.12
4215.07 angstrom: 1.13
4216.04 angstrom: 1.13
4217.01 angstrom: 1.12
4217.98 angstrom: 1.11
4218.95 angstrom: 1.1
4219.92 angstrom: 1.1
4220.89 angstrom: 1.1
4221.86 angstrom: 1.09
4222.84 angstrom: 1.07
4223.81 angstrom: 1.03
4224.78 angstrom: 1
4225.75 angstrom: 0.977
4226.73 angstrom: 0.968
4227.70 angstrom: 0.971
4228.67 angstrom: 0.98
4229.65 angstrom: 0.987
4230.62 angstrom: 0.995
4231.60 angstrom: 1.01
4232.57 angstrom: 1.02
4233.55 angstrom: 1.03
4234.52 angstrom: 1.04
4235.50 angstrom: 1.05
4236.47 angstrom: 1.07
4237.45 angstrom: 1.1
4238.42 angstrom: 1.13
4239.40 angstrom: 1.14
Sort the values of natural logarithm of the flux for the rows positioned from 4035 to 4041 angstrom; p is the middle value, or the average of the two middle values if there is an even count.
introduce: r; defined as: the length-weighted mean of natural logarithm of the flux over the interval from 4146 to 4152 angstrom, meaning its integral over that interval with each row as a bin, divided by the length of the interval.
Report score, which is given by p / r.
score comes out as 0.3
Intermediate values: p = 0.054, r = 0.16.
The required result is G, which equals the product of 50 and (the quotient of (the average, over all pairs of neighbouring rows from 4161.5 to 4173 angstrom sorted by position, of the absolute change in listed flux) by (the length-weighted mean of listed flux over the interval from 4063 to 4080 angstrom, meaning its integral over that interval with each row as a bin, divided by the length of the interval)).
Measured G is 2.4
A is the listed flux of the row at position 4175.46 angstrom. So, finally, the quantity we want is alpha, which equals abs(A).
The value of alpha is 0.88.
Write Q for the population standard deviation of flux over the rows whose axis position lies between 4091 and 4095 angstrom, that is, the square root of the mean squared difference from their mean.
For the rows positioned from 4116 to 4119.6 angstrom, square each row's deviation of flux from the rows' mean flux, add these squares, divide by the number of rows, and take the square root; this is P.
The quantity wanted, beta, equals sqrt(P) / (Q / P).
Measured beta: 0.03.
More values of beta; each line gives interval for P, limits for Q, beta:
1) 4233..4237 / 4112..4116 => 0.22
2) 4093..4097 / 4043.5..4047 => 0.91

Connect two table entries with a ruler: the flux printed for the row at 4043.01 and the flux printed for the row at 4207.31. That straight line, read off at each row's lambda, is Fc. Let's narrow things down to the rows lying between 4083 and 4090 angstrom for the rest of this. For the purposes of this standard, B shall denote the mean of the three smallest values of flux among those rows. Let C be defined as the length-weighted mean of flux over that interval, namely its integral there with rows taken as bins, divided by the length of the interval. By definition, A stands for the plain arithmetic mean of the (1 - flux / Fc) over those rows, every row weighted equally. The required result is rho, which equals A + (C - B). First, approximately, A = -0.18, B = 1.10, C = 1.13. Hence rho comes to -0.141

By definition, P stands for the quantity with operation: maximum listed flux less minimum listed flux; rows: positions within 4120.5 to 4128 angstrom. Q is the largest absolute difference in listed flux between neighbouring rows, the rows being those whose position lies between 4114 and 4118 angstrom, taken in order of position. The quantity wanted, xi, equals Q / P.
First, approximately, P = 0.200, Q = 0.0200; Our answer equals 0.10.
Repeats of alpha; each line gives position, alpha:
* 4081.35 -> 1.05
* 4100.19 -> 0.94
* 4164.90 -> 1.11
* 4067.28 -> 1.00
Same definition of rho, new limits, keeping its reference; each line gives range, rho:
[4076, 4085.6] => -0.043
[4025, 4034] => -0.043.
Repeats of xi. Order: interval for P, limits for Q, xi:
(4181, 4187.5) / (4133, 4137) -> 0.30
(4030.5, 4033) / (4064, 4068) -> 0.50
